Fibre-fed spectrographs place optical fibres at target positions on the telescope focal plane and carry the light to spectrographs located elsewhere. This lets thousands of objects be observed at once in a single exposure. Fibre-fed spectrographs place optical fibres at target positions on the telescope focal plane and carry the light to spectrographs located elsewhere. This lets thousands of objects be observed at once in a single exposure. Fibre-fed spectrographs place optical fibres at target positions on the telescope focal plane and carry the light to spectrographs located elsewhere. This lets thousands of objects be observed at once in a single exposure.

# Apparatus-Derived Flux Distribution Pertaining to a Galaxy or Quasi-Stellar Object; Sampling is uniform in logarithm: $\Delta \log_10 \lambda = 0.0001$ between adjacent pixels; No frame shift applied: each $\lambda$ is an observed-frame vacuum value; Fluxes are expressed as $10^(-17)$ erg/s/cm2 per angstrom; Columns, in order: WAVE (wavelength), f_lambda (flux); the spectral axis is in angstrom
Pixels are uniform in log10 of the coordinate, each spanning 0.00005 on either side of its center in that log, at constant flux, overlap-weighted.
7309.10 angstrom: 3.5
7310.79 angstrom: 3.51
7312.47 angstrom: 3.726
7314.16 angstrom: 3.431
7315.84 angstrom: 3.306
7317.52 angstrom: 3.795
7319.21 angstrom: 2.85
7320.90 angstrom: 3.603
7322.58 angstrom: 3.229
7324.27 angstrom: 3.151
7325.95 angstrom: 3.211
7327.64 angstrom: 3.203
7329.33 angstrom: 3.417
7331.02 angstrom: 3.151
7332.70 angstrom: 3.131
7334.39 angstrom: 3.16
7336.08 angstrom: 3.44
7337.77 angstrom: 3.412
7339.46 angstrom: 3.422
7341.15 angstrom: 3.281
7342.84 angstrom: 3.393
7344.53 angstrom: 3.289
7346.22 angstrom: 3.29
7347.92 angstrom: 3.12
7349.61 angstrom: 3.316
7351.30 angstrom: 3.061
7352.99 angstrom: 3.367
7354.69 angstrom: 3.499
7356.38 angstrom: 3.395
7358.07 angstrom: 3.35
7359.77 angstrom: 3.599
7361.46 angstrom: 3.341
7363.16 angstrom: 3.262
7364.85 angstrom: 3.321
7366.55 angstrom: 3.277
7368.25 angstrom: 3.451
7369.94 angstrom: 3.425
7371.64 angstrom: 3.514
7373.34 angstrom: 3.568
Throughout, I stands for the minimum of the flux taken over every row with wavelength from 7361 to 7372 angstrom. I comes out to 3.262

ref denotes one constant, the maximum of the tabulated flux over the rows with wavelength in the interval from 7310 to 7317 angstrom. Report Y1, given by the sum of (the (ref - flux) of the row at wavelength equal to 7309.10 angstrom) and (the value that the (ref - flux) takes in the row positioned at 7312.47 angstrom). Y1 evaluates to 0.2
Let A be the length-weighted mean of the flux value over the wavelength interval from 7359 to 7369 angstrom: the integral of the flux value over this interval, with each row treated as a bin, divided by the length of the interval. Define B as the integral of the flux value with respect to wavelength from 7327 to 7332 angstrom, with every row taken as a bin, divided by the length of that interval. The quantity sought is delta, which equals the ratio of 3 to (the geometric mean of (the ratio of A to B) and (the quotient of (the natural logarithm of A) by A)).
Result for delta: 4.91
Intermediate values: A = 3.37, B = 3.26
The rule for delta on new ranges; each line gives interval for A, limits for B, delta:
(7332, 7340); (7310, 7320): 5.08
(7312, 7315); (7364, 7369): 4.87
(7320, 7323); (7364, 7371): 4.96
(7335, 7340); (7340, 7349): 4.90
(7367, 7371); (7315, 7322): 4.97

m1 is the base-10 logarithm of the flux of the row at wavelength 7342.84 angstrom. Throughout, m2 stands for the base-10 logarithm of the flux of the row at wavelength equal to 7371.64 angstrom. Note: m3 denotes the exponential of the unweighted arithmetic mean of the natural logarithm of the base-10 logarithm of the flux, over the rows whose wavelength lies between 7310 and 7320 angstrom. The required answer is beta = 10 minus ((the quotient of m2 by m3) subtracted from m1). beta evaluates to 10.49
